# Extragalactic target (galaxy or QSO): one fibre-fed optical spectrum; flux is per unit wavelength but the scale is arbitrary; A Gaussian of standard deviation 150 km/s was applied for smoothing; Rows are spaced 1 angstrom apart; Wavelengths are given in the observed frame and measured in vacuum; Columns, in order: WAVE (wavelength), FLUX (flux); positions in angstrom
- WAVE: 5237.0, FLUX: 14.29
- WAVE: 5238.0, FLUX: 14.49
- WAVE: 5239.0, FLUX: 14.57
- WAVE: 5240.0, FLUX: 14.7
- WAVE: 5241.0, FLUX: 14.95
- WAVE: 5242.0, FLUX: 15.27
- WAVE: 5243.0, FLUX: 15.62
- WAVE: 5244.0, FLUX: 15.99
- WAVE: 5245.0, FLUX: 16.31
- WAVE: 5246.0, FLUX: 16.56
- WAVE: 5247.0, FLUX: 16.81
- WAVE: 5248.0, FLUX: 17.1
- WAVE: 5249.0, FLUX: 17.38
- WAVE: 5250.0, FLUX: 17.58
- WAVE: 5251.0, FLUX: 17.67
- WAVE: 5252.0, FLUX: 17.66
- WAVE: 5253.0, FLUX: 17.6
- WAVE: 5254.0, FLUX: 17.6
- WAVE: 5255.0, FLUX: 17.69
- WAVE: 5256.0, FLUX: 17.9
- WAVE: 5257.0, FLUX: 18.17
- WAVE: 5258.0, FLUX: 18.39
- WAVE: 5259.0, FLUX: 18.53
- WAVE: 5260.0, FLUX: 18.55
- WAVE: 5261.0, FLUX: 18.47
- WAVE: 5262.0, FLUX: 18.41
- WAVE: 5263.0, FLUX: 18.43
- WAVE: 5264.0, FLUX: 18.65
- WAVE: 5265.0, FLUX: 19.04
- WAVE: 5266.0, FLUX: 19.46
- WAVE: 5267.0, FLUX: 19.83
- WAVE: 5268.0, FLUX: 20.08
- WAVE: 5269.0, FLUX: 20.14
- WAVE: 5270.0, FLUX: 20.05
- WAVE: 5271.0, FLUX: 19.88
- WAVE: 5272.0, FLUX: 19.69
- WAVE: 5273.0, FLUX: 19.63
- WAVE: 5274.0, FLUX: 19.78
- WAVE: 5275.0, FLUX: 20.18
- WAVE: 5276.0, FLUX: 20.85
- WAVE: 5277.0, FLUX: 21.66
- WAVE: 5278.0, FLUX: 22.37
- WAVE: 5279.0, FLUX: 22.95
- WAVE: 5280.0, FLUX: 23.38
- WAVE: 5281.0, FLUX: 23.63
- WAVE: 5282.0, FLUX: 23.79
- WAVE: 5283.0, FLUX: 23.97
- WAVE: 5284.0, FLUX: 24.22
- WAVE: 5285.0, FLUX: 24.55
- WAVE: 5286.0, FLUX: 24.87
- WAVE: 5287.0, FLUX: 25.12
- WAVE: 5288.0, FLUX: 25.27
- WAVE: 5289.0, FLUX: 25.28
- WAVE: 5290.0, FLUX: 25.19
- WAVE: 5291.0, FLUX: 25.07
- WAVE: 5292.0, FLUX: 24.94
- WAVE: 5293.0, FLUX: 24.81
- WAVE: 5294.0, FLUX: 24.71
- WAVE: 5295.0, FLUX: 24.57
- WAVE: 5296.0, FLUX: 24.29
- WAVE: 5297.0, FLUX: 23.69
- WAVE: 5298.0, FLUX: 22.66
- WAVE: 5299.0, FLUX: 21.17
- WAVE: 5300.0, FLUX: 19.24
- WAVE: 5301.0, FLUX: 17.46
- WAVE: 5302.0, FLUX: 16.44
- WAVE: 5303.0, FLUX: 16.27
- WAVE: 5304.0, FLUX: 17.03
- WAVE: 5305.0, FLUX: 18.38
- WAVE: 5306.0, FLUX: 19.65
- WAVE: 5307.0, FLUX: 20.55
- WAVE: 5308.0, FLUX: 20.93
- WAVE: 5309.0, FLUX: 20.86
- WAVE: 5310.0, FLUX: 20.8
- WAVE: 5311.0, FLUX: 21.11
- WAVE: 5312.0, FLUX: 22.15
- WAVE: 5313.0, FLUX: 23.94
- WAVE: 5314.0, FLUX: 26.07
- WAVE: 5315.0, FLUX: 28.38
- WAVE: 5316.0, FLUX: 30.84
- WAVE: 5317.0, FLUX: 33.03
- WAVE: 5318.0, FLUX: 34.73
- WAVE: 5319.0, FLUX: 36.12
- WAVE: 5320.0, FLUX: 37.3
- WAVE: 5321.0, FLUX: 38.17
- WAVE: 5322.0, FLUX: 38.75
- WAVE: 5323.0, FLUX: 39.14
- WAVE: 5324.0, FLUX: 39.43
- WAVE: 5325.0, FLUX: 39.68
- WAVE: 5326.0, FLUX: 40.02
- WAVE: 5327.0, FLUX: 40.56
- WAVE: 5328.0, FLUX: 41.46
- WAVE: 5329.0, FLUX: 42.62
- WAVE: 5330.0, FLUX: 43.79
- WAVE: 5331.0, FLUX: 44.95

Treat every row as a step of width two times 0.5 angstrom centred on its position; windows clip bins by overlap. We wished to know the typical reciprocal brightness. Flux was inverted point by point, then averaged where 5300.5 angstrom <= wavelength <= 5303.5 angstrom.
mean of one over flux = 0.060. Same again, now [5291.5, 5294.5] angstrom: 0.040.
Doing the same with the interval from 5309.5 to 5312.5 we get 0.047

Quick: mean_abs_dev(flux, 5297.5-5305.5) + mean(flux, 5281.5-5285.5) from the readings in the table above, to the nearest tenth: 26.0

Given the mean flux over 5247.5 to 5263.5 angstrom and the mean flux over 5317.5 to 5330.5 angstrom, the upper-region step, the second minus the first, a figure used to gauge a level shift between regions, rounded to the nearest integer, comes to 21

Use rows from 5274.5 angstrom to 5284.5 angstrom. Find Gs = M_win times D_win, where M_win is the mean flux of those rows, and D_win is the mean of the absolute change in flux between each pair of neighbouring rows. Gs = 10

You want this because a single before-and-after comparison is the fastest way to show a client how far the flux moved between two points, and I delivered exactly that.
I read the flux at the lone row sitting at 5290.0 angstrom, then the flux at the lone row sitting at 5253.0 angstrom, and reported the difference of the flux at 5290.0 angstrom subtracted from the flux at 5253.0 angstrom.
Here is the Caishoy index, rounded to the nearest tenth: -7.6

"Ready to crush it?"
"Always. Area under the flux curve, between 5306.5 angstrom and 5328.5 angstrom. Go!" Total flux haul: 694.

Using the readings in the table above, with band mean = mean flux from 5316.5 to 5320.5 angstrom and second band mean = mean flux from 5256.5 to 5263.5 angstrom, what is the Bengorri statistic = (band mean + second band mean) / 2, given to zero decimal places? 27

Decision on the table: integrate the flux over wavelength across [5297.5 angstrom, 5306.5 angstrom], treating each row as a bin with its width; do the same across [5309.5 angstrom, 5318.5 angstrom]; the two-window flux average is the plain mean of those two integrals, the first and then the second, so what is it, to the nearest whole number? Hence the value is 205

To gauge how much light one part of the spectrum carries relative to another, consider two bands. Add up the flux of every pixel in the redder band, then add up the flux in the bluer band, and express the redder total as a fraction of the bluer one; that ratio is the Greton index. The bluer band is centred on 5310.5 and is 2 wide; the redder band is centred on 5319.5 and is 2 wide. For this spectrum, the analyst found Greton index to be 1.75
